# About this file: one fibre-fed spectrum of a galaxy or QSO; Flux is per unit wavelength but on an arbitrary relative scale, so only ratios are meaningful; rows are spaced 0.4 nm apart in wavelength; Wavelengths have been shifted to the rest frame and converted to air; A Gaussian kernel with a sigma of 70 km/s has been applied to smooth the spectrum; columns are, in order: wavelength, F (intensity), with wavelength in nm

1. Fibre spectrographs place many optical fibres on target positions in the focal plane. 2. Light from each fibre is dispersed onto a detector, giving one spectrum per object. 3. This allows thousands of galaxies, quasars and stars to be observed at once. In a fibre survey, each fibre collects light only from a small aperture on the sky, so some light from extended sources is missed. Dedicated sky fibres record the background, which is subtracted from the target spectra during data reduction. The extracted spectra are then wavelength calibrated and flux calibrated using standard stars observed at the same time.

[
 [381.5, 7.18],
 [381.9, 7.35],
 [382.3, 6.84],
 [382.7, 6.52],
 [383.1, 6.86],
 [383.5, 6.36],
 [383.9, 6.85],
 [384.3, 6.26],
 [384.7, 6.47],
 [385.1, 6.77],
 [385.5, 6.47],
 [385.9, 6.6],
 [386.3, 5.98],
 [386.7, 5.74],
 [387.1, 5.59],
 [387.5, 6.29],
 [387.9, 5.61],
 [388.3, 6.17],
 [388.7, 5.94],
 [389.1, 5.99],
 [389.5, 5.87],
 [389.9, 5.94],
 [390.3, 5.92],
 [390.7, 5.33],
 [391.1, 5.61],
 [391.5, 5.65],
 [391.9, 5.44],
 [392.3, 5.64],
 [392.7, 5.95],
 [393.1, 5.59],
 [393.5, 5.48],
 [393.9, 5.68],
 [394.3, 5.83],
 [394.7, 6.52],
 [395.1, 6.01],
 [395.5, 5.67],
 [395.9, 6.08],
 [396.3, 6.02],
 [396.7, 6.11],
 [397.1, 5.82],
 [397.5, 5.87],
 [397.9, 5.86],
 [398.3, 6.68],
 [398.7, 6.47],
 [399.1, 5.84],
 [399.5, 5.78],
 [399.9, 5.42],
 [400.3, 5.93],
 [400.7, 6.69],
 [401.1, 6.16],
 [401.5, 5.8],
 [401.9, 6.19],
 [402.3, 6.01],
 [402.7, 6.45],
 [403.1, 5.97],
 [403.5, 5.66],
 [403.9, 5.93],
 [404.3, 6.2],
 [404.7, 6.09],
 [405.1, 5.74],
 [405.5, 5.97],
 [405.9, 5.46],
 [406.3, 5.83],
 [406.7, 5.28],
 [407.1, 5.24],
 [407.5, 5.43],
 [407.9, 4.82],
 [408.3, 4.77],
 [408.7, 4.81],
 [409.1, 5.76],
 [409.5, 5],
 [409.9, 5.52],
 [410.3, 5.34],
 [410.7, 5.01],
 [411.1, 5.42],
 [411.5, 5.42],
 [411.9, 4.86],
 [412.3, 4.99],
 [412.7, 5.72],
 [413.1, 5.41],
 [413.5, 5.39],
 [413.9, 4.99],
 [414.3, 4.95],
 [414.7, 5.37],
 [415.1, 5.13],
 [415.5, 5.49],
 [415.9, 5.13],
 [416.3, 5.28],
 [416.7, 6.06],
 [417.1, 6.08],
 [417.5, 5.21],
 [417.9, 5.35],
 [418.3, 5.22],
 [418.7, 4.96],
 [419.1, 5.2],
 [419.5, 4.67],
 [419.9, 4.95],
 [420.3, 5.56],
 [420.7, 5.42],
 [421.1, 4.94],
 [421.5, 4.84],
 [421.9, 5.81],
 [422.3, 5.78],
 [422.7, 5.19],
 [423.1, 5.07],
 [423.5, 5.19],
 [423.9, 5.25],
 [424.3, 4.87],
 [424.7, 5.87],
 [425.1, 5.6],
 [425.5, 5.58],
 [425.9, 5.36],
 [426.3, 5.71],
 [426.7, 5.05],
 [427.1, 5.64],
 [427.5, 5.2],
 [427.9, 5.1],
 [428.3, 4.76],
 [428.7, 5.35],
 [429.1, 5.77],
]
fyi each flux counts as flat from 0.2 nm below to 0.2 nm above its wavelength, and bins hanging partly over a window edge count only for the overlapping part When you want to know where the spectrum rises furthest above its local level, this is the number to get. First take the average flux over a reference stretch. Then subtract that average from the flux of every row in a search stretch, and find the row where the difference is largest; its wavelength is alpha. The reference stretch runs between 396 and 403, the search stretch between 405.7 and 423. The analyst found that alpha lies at 417.1 nm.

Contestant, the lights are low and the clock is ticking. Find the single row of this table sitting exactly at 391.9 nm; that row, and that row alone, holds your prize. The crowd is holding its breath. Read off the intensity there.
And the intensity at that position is 5.44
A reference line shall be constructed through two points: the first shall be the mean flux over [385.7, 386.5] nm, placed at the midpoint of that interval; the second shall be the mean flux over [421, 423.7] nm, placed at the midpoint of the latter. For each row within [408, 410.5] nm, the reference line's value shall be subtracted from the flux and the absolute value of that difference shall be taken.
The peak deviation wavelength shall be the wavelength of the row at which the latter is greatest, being 408.3 nm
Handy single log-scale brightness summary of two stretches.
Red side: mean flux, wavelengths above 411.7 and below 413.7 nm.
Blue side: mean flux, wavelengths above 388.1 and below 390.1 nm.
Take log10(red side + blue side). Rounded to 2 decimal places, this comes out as 1.05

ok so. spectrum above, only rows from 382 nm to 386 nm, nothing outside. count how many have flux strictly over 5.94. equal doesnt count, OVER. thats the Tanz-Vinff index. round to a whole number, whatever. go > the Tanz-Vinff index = 10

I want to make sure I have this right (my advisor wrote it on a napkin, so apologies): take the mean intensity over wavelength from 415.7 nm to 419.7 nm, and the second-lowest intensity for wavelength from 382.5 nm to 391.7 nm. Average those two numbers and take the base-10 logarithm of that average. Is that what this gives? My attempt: 0.737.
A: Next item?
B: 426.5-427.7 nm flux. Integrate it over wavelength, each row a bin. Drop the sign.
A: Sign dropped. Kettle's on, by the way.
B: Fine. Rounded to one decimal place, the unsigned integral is 6.4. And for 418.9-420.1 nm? 5.9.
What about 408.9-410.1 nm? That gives 6.5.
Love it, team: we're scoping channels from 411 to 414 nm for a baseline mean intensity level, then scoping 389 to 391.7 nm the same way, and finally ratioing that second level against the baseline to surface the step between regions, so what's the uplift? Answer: 1.09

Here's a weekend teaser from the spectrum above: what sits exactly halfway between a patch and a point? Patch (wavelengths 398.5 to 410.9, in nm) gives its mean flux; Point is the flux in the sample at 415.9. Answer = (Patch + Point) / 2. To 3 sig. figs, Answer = 5.41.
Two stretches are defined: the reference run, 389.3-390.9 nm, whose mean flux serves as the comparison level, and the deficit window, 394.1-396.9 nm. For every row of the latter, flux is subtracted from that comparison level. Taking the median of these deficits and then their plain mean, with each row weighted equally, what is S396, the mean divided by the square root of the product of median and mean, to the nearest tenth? -1.0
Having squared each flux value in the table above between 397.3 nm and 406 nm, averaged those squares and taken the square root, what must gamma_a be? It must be 6.0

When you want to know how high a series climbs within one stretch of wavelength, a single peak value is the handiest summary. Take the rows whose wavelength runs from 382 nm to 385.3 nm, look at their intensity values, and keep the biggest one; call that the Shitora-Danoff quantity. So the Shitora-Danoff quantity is 6.86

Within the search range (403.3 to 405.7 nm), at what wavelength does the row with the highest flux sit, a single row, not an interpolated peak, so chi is 404.3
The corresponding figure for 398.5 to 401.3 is 400.7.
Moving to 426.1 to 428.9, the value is 426.3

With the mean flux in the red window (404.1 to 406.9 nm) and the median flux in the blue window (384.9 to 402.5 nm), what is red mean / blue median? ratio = 0.98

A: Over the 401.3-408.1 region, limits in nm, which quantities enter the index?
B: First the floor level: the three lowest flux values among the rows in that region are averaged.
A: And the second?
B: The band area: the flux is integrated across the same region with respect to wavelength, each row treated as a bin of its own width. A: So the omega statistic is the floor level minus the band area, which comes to -34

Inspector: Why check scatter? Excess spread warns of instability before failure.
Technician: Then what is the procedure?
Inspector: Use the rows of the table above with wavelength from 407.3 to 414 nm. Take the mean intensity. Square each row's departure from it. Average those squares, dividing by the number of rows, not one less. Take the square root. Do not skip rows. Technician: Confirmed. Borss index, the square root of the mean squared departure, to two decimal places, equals 0.32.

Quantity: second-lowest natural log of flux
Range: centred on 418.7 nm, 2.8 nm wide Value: 1.60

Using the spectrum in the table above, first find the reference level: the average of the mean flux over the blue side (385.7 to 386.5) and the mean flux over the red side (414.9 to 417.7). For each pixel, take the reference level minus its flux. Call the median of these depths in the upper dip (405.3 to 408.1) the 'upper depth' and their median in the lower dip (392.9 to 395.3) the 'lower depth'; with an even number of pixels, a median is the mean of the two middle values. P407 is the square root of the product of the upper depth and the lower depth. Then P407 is 0.24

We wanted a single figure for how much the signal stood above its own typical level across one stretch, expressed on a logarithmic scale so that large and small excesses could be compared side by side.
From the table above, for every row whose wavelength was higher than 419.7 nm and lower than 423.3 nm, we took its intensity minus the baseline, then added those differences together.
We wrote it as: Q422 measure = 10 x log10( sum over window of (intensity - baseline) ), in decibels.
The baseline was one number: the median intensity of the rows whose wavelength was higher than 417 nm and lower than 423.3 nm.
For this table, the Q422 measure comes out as -1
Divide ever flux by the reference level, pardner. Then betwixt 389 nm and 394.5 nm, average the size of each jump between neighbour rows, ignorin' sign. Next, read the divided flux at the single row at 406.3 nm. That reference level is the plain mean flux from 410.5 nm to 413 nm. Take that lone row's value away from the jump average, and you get -1.07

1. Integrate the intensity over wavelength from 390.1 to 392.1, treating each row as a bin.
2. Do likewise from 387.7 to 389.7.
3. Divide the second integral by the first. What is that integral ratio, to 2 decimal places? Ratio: 1.06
